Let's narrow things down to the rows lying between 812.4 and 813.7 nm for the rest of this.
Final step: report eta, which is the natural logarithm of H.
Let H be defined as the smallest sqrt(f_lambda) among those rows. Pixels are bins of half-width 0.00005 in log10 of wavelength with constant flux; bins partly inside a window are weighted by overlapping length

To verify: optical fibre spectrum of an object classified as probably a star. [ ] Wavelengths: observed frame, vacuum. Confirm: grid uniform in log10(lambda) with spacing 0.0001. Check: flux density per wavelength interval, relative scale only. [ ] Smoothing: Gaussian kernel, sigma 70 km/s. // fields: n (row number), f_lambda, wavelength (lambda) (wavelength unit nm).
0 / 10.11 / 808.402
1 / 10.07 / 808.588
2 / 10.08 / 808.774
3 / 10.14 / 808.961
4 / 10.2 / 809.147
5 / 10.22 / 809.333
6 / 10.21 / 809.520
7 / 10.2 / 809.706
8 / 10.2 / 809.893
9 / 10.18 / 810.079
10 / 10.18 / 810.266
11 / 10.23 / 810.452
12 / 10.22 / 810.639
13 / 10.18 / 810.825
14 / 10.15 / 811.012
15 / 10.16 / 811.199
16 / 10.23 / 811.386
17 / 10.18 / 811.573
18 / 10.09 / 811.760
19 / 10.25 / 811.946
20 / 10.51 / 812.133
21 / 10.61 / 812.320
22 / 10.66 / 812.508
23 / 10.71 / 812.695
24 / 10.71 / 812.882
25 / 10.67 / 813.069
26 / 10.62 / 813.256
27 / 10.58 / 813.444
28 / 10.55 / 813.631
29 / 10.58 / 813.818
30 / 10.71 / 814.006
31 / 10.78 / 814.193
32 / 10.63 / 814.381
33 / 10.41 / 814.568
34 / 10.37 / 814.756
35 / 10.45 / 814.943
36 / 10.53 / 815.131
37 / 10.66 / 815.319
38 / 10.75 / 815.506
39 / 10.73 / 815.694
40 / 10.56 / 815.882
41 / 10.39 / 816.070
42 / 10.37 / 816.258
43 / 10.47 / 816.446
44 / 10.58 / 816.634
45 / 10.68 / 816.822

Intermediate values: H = 3.25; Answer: 1.18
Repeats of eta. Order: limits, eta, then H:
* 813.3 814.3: 1.18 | 3.25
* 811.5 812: 1.16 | 3.18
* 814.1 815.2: 1.17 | 3.22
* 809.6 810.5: 1.16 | 3.19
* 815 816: 1.18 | 3.24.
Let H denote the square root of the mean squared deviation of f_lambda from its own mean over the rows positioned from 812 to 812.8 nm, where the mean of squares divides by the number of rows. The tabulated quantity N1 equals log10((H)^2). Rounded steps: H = 0.07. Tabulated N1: -2.3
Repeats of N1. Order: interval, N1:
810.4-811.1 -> -3.0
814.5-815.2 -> -2.5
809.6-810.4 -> -4.0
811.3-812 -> -2.4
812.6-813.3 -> -2.9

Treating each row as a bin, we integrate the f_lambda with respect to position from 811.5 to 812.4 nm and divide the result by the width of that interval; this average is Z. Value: 10.3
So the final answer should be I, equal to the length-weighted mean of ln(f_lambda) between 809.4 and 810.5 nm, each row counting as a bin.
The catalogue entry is 2.32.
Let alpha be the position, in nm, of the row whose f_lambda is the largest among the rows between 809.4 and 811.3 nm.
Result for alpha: 810.452 nm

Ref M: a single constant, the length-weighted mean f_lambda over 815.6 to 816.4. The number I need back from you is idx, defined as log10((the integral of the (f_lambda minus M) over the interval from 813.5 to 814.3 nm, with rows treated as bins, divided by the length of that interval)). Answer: -0.83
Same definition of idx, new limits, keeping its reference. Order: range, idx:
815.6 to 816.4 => -2.21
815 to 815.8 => -0.82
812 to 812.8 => -0.99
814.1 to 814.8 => -1.25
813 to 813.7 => -1.00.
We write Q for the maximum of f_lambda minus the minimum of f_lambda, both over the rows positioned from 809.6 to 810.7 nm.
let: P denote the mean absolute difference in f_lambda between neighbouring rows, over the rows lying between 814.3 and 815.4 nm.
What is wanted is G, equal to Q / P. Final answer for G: 0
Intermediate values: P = 0.11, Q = 0.05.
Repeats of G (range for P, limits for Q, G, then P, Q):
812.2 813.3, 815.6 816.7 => 9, 0.04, 0.36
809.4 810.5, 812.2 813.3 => 6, 0.02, 0.10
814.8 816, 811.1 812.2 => 4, 0.10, 0.42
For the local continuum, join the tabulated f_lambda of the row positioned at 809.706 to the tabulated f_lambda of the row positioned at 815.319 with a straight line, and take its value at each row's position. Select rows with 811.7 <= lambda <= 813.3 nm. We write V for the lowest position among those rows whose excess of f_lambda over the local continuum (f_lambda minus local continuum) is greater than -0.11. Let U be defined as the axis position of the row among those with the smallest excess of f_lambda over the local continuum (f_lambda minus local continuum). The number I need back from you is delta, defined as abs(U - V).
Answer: 0.37 nm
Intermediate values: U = 811.760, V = 812.133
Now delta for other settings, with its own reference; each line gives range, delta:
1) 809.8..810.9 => 0.93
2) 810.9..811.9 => 0.37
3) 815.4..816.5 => 0.75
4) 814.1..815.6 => 0.56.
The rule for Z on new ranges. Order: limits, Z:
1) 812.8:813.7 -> 10.6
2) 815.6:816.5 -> 10.5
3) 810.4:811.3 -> 10.2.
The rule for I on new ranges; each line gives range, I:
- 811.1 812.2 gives 2.33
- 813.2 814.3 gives 2.36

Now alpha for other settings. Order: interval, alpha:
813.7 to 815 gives 814.193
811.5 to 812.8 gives 812.695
